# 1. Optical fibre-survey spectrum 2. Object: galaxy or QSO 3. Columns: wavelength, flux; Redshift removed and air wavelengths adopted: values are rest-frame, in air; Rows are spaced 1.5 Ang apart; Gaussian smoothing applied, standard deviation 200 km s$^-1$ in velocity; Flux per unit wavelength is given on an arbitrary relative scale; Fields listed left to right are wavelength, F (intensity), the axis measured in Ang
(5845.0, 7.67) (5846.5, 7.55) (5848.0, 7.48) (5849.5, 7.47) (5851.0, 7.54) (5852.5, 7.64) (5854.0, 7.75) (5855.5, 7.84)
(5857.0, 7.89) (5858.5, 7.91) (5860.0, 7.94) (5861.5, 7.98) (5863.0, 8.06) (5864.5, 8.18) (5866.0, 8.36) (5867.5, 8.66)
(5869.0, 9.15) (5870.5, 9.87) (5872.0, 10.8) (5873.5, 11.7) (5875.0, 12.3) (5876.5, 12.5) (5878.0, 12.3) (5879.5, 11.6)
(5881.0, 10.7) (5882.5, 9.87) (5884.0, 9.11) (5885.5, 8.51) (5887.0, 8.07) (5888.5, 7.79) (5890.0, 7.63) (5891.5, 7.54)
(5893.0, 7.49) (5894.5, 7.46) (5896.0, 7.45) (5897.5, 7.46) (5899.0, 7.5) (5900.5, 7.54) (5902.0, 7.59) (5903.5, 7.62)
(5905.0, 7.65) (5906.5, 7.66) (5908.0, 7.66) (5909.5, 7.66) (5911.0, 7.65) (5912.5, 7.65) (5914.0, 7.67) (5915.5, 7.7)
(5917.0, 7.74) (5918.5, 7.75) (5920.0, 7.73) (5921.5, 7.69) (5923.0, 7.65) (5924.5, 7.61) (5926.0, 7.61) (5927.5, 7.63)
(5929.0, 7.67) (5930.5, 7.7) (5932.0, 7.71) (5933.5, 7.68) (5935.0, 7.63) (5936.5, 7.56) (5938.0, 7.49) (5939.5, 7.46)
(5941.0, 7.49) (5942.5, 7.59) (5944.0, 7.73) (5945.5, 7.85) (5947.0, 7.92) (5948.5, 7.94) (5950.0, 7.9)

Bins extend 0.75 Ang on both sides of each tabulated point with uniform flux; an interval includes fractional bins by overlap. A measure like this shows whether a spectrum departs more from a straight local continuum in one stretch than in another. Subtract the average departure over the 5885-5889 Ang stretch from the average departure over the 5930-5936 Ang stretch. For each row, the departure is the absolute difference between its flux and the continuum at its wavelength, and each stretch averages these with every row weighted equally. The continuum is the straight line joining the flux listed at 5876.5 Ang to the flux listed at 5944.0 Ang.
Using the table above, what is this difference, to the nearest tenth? -2.8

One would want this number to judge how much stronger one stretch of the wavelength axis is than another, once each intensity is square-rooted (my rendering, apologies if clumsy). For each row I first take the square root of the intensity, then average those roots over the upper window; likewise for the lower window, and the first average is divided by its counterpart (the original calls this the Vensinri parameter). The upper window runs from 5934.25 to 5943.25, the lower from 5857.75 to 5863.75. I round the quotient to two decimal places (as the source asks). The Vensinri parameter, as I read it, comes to 0.97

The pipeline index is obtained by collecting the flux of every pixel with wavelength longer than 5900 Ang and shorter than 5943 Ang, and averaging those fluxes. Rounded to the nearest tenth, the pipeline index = 7.6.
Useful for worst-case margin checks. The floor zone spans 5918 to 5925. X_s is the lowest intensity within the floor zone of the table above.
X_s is 7.61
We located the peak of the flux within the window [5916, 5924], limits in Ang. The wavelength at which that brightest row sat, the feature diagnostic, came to 5918.5 Ang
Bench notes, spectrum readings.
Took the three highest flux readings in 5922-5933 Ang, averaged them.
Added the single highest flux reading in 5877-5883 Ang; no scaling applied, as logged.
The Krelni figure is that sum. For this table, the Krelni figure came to 20.0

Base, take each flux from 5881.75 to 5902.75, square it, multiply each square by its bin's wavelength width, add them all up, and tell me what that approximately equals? 1331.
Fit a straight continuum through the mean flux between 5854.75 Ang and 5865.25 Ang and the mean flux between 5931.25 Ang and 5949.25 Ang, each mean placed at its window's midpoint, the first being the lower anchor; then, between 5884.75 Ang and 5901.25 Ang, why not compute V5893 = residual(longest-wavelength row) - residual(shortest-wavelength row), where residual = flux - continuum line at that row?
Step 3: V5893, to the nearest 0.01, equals -0.91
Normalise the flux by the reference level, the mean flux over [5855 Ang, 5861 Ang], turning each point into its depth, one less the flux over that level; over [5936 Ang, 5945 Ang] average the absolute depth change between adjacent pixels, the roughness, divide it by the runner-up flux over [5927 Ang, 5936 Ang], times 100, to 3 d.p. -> 0.122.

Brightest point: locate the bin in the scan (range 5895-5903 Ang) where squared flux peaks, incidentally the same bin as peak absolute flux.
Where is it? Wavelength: 5902.0 Ang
